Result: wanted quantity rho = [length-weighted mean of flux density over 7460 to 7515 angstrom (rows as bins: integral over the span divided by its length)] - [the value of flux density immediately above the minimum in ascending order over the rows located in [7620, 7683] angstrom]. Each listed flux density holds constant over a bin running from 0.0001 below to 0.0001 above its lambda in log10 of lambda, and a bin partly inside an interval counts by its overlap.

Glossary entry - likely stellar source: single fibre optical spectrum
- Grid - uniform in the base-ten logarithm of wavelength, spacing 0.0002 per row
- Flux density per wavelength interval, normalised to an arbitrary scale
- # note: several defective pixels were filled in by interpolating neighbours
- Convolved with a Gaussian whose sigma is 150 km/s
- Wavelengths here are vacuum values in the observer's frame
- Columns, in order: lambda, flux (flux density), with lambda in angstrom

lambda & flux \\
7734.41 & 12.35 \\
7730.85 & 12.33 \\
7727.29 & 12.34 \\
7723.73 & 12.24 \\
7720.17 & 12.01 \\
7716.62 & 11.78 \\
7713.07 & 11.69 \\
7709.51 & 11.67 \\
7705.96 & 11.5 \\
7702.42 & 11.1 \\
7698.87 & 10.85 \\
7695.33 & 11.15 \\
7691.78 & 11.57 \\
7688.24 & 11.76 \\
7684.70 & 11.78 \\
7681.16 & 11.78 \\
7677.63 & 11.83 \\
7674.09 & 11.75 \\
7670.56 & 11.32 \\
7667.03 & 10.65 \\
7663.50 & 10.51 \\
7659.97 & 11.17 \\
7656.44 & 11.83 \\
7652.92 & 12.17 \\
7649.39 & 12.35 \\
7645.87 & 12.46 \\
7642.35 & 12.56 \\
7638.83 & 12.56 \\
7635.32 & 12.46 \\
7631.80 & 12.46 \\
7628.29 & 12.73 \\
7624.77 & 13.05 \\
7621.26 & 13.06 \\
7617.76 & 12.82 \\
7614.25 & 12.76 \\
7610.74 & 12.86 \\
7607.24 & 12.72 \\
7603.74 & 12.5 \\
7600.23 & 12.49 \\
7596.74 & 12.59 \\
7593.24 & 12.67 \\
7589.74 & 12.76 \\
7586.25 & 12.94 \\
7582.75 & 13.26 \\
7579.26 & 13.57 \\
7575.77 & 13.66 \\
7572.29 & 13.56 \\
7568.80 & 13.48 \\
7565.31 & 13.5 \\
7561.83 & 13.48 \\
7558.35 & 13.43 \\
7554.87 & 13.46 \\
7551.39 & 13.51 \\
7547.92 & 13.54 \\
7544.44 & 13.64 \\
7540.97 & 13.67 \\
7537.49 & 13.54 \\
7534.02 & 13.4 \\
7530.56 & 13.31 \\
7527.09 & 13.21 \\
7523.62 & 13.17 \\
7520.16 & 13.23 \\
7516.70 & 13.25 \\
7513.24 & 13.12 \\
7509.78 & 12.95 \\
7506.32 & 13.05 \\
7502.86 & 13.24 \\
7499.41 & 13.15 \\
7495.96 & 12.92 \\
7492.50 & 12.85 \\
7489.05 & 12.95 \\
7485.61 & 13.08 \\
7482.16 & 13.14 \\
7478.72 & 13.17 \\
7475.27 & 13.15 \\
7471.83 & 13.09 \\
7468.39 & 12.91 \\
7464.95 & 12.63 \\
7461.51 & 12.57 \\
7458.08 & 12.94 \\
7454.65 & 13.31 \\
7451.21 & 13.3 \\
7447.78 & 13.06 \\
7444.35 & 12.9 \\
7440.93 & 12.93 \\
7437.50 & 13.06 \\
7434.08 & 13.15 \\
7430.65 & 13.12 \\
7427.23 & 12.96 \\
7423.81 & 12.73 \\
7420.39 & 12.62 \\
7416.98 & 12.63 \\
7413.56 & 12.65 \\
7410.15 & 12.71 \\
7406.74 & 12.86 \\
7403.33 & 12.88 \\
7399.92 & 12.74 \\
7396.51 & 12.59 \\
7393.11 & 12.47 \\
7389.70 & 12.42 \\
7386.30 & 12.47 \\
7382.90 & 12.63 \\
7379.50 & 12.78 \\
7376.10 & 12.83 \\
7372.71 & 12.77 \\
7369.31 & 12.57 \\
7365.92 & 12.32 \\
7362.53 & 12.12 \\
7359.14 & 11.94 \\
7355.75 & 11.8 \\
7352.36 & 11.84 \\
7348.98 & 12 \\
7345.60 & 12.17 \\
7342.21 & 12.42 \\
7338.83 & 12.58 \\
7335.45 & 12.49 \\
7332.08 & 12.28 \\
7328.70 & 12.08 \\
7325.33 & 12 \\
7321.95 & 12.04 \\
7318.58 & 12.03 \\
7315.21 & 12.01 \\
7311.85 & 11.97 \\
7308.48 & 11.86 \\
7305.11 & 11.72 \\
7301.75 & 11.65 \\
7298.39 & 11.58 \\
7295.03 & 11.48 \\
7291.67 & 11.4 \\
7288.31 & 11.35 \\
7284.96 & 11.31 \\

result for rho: 2.3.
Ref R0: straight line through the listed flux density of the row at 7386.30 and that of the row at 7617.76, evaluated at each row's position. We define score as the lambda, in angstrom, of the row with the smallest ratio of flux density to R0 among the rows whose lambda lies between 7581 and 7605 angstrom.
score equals 7600.23 angstrom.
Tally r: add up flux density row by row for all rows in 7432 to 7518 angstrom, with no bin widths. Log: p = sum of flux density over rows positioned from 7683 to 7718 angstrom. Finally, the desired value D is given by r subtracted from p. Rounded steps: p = 115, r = 326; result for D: -211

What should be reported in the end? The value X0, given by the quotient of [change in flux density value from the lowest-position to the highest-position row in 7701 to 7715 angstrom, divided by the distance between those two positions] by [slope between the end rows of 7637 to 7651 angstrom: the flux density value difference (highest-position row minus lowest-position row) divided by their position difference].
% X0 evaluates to -3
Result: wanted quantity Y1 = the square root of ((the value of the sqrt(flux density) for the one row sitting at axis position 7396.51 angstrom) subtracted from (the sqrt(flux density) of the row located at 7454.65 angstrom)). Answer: 0.32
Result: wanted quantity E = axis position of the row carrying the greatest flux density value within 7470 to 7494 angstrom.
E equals 7478.72 angstrom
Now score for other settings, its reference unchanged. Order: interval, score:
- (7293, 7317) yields 7295.03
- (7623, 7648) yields 7645.87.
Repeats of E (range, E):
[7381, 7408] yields 7403.33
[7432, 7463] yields 7454.65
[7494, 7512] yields 7502.86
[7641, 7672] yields 7642.35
